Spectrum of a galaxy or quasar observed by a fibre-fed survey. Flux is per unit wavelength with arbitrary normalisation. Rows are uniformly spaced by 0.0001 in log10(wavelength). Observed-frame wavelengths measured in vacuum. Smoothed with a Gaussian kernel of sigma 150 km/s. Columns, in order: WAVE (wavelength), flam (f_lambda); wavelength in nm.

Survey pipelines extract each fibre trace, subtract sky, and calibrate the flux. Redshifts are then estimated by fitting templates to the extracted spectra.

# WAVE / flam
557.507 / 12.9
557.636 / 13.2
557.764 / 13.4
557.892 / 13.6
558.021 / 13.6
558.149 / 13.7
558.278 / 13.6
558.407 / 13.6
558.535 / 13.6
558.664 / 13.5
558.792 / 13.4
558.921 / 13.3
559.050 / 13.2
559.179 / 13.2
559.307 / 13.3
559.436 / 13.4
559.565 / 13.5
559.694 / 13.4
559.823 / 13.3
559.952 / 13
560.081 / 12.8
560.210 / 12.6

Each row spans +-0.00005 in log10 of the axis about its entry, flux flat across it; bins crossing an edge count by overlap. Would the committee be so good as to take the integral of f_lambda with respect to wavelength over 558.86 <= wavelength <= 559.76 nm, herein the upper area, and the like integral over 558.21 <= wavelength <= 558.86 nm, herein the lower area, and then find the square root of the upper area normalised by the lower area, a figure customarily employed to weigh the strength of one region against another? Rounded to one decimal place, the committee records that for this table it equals 1.2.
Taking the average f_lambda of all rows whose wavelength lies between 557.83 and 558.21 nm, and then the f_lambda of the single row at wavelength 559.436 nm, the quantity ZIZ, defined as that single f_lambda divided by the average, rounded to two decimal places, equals 0.98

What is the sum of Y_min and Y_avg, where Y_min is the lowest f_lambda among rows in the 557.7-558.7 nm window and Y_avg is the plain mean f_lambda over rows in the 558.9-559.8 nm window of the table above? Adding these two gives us 26.7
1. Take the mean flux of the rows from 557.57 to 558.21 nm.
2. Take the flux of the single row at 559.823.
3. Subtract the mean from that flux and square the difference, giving 0.04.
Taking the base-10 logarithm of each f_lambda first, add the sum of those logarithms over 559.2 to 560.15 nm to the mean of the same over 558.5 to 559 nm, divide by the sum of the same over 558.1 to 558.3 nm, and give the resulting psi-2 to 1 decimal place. 4.0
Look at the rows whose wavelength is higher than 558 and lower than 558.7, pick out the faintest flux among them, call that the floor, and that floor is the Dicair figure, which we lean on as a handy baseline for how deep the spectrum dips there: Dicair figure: 13.5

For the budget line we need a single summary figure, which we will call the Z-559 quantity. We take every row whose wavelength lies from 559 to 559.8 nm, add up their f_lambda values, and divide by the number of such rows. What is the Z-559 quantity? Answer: 13.3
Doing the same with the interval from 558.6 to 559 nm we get 13.4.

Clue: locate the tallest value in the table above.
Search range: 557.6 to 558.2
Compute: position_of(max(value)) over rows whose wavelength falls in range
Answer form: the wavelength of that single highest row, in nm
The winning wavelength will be 558.149 nm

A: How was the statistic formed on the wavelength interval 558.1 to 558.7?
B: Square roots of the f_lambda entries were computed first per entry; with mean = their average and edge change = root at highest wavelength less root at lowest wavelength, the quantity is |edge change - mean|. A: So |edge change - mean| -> 3.71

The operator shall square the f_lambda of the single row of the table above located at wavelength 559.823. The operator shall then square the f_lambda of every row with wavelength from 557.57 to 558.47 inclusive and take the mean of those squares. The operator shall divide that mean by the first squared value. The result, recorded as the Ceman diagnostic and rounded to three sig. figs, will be 1.03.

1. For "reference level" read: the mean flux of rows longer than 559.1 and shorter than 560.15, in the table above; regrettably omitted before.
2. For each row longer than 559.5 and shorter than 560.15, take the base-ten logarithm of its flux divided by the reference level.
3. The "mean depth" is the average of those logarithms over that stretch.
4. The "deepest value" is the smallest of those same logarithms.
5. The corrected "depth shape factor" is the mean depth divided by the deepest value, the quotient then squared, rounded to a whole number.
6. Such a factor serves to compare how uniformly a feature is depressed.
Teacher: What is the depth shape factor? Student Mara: 0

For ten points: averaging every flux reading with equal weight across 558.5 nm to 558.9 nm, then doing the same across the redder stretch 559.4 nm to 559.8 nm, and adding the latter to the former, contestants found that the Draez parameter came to 26.9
